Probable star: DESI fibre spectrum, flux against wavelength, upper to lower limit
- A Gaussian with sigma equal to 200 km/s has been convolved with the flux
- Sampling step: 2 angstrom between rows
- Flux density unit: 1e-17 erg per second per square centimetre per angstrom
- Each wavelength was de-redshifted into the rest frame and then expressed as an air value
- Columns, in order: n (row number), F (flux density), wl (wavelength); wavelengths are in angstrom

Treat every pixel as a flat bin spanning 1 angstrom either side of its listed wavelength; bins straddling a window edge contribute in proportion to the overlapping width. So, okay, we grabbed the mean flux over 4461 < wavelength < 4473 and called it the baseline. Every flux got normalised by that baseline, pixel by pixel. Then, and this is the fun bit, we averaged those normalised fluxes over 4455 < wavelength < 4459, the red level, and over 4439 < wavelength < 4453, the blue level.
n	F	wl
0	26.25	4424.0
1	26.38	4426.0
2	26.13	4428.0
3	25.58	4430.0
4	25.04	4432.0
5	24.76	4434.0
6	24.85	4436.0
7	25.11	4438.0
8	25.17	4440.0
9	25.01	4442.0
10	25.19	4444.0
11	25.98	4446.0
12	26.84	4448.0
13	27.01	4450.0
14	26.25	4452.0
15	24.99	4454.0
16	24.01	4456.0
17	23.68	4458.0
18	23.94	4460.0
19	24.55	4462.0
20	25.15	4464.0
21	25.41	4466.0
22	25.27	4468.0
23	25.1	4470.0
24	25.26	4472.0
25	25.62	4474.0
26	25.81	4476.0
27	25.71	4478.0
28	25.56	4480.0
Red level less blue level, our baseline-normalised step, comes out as -0.08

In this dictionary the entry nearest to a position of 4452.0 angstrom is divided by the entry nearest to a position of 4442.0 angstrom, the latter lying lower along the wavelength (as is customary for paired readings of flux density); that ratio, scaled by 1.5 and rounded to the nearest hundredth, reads 1.57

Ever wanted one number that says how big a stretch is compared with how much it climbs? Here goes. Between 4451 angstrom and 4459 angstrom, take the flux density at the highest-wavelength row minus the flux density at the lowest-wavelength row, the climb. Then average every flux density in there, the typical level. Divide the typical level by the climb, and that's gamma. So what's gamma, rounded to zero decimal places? -10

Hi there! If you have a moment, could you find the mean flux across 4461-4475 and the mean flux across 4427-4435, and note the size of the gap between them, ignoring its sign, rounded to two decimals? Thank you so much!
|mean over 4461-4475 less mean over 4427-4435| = 0.18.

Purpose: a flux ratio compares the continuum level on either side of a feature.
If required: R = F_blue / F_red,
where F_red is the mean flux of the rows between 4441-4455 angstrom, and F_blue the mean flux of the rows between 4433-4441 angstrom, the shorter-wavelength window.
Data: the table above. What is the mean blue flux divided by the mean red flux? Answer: 0.96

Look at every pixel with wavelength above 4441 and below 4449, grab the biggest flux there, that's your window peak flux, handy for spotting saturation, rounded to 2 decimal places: 26.84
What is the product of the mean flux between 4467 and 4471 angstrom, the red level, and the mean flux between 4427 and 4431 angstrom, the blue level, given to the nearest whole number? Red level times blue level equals 651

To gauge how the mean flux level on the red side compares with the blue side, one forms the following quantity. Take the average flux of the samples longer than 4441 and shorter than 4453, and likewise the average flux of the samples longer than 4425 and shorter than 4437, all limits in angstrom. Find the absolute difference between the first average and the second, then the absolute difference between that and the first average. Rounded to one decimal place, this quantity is 25.5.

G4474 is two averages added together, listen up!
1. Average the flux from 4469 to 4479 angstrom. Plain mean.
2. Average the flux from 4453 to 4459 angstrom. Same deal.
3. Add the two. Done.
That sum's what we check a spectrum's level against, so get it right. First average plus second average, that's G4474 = 49.7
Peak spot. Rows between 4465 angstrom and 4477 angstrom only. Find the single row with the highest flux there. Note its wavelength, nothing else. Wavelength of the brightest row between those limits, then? 4476.0 angstrom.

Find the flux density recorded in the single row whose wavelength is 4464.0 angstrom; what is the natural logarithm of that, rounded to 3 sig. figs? 3.22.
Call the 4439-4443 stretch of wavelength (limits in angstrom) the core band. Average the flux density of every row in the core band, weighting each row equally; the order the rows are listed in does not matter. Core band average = 25.1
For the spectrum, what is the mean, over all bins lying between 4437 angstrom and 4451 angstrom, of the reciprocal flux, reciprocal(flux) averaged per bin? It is 0.0389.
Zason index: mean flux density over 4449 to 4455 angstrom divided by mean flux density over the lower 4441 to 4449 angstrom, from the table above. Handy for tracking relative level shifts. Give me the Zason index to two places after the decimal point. 1.01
